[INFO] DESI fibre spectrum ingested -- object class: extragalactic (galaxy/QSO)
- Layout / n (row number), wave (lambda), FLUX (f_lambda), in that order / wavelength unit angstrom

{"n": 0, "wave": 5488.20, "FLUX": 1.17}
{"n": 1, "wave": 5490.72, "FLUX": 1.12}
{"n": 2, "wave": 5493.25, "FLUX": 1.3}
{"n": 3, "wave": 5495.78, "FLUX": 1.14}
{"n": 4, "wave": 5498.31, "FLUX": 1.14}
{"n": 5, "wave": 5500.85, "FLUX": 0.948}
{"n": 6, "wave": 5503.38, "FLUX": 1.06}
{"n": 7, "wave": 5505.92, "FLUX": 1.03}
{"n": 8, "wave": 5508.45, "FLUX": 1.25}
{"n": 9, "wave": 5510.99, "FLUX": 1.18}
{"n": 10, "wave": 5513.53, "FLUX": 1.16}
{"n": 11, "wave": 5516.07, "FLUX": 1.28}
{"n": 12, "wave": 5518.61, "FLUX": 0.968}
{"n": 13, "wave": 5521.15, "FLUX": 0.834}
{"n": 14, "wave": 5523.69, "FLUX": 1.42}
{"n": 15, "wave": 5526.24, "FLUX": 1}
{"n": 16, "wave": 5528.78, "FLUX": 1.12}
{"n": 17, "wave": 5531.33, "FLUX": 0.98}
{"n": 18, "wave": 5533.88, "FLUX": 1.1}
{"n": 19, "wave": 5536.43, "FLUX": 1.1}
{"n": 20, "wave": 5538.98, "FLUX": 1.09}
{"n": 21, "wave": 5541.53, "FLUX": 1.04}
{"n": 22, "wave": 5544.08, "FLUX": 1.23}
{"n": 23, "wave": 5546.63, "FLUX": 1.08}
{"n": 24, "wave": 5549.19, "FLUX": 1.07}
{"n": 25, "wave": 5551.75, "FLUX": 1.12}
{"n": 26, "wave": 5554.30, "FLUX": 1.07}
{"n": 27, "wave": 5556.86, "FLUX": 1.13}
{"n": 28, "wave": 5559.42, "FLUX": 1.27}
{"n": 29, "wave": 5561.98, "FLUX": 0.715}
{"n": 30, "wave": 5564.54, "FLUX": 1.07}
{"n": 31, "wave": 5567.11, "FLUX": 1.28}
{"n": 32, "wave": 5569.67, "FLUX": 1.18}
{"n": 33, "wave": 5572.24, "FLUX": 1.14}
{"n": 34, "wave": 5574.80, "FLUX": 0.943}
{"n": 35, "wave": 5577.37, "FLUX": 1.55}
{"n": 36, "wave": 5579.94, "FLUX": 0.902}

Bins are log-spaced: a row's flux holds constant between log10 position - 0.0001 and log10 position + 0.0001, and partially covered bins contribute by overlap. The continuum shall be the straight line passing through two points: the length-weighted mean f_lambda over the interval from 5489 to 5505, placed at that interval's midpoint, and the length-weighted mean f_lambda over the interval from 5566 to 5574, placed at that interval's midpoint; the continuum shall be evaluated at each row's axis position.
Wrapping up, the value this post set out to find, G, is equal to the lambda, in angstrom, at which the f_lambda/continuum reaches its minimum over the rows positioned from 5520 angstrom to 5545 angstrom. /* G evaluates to 5521.15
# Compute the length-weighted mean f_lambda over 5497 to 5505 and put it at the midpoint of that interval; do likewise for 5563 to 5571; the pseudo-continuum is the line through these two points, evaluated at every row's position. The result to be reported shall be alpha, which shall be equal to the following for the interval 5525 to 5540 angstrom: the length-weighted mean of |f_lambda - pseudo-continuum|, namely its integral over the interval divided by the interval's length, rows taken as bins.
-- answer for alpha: 0.05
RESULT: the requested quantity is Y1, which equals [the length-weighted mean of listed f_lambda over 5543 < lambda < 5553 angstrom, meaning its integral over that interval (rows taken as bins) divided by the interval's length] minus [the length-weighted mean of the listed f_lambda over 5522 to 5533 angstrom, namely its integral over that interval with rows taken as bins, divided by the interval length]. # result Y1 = 0.005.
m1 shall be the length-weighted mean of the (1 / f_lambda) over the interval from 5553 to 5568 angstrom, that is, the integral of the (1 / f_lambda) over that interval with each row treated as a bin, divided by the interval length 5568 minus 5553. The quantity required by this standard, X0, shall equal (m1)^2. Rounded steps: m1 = 0.96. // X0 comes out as 0.92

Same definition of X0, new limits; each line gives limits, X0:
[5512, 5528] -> 0.86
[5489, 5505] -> 0.81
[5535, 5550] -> 0.83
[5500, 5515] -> 0.82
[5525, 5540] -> 0.89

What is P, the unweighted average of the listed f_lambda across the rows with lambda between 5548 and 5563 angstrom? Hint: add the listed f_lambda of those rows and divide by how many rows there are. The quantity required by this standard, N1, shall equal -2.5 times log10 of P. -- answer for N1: -0.07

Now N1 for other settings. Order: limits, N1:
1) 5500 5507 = -0.01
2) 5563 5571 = -0.18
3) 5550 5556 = -0.10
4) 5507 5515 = -0.19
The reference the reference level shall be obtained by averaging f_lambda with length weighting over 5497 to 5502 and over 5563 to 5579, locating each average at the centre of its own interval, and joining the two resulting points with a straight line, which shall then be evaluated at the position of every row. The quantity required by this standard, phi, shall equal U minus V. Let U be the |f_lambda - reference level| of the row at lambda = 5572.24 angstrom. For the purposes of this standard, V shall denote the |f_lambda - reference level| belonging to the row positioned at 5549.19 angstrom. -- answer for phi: -0.027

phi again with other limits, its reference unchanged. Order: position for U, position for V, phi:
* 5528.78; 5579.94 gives -0.275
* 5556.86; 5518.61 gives -0.090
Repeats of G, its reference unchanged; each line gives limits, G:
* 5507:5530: 5521.15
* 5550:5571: 5561.98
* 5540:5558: 5541.53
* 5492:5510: 5500.85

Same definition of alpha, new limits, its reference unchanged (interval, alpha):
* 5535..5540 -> 0.01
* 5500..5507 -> 0.04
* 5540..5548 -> 0.08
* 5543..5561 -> 0.07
